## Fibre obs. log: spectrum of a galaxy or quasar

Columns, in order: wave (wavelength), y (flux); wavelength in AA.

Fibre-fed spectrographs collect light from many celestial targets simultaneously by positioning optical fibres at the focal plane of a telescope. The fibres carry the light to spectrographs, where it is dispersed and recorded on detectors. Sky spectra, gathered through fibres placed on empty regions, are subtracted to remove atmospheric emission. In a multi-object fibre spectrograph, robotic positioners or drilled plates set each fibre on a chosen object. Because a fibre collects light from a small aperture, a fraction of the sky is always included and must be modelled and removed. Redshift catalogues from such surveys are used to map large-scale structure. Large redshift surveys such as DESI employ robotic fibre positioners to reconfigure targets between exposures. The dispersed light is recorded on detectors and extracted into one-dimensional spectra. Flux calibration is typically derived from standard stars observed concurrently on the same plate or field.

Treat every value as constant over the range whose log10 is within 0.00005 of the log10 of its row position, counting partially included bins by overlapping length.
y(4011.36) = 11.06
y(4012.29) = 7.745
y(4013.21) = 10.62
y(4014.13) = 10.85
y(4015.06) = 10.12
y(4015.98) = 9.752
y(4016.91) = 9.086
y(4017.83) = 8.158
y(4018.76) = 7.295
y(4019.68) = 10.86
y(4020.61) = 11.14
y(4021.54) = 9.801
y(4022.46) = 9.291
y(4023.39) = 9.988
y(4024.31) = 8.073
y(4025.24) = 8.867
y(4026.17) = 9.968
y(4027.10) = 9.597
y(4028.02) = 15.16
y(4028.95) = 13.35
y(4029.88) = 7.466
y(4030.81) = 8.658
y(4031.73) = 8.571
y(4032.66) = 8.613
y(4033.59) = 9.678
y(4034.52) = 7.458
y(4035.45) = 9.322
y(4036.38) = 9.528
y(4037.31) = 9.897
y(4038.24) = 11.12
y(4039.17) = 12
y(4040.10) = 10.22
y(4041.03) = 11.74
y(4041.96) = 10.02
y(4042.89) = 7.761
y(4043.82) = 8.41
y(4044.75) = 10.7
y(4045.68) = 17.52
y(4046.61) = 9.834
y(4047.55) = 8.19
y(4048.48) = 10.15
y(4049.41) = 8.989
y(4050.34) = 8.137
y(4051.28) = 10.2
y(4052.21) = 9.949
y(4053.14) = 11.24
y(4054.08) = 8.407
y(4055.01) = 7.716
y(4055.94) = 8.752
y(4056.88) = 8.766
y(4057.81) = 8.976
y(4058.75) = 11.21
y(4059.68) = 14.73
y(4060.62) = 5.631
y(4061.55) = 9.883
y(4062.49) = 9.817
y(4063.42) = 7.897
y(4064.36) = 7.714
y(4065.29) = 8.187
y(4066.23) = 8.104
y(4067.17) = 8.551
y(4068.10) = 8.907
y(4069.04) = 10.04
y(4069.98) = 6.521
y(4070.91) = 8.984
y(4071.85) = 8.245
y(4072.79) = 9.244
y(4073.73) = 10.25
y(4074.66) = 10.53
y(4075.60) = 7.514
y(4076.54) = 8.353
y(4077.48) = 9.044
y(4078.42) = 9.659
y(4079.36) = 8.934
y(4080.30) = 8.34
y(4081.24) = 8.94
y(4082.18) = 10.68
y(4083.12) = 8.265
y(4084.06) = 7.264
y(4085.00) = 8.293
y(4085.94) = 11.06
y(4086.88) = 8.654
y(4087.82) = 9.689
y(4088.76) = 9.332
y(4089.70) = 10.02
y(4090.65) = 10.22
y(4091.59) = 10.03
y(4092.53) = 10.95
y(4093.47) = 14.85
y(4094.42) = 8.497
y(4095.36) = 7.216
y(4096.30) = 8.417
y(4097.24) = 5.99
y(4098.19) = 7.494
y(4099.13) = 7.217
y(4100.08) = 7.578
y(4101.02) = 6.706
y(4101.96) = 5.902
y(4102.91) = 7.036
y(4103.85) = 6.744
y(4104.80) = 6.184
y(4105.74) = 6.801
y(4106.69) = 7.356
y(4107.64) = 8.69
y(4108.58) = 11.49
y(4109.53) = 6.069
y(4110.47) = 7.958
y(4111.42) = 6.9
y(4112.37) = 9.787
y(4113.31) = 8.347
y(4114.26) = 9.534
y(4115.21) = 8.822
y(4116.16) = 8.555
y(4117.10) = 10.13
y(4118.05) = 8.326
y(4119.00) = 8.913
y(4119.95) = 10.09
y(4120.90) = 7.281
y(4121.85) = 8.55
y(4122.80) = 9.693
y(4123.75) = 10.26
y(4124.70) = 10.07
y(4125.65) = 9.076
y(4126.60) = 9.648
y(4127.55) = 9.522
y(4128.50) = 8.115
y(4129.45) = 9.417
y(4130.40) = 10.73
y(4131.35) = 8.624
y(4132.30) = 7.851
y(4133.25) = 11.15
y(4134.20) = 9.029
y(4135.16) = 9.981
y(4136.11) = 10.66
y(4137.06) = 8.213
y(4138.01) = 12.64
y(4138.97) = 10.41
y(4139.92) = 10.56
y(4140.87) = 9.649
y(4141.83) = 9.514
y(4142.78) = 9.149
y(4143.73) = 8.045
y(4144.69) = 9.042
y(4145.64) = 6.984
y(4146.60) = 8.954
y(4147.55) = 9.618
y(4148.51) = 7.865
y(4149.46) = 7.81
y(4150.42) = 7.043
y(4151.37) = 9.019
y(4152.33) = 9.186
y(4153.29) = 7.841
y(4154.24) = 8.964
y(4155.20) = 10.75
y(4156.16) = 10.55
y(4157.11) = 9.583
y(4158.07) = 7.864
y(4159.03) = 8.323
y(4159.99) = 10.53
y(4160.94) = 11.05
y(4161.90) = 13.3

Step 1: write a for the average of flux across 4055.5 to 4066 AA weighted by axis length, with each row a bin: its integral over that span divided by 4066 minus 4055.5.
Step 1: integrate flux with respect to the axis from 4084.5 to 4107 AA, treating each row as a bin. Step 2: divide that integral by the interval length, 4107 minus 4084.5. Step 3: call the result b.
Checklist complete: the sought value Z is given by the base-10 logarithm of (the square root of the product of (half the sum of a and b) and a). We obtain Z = 0.95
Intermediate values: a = 9.2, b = 8.4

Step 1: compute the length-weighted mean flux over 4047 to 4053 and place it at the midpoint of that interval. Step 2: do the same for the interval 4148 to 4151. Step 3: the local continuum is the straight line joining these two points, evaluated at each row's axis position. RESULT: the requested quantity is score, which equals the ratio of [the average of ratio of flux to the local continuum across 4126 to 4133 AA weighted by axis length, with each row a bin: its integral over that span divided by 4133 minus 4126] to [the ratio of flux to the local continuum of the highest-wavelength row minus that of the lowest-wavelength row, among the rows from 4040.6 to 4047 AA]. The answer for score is -6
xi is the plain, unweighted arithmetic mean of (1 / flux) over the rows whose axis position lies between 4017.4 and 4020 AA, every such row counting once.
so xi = 0.117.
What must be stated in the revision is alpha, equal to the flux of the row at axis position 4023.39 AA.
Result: 9.988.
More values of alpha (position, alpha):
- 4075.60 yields 7.514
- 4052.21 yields 9.949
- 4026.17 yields 9.968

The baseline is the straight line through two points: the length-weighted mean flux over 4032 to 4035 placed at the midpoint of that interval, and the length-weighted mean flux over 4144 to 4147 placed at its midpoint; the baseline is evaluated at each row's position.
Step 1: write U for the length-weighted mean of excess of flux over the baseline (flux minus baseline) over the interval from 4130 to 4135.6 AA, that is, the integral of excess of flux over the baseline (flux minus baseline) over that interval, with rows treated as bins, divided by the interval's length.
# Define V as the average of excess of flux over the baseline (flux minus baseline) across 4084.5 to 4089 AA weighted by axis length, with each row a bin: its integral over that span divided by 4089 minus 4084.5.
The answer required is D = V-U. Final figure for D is -0.3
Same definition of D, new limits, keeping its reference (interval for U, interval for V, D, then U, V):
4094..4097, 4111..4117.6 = 1.1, -0.5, 0.5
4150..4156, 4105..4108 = -1.6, 0.7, -0.9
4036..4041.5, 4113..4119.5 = -1.6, 2.2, 0.6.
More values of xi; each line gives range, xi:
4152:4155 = 0.116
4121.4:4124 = 0.106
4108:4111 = 0.126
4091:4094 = 0.086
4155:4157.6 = 0.097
